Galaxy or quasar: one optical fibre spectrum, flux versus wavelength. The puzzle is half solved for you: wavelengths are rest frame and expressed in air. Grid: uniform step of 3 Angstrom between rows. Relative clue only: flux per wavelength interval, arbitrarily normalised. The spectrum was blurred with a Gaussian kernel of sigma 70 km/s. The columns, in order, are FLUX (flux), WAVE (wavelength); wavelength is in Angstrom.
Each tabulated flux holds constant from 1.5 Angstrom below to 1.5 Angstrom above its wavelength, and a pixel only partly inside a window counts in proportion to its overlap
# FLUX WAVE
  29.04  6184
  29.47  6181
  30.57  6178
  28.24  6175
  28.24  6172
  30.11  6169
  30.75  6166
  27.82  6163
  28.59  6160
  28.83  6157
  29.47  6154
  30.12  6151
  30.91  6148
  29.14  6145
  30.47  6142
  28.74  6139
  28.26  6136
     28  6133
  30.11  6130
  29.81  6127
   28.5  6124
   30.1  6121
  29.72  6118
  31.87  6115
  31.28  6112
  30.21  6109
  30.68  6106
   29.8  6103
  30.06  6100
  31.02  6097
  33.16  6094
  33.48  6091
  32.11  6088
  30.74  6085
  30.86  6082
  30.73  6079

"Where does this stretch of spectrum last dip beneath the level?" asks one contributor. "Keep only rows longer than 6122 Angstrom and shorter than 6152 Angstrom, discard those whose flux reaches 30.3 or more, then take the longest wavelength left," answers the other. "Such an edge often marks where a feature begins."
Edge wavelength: 6151 Angstrom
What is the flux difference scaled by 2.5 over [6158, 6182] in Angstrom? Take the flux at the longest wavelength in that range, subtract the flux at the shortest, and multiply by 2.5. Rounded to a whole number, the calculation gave 2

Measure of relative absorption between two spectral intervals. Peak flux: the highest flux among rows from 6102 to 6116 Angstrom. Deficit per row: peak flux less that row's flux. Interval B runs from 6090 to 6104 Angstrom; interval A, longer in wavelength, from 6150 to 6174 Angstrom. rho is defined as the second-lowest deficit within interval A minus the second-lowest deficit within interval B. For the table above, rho 3.0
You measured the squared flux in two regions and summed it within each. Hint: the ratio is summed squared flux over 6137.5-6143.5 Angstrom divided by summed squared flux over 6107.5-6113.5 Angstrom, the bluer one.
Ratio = 0.93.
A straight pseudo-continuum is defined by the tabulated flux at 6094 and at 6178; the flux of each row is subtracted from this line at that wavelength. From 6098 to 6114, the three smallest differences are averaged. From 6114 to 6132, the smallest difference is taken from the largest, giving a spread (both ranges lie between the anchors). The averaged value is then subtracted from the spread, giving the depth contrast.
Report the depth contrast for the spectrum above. 1.1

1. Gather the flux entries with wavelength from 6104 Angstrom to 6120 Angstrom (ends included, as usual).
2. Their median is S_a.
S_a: 30.7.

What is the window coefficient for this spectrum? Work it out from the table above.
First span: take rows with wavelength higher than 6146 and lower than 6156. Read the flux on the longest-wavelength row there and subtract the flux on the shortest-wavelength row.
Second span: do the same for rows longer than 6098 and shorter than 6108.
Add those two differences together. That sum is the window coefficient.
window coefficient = -1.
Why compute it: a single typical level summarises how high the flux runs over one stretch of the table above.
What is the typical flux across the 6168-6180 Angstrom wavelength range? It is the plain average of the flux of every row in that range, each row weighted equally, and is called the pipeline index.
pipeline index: 29.3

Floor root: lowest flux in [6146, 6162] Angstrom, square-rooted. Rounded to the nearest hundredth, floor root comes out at 5.35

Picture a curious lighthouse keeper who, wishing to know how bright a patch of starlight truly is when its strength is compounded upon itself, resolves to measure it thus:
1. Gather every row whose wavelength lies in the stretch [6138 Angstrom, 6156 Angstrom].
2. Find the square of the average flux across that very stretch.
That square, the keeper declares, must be 889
